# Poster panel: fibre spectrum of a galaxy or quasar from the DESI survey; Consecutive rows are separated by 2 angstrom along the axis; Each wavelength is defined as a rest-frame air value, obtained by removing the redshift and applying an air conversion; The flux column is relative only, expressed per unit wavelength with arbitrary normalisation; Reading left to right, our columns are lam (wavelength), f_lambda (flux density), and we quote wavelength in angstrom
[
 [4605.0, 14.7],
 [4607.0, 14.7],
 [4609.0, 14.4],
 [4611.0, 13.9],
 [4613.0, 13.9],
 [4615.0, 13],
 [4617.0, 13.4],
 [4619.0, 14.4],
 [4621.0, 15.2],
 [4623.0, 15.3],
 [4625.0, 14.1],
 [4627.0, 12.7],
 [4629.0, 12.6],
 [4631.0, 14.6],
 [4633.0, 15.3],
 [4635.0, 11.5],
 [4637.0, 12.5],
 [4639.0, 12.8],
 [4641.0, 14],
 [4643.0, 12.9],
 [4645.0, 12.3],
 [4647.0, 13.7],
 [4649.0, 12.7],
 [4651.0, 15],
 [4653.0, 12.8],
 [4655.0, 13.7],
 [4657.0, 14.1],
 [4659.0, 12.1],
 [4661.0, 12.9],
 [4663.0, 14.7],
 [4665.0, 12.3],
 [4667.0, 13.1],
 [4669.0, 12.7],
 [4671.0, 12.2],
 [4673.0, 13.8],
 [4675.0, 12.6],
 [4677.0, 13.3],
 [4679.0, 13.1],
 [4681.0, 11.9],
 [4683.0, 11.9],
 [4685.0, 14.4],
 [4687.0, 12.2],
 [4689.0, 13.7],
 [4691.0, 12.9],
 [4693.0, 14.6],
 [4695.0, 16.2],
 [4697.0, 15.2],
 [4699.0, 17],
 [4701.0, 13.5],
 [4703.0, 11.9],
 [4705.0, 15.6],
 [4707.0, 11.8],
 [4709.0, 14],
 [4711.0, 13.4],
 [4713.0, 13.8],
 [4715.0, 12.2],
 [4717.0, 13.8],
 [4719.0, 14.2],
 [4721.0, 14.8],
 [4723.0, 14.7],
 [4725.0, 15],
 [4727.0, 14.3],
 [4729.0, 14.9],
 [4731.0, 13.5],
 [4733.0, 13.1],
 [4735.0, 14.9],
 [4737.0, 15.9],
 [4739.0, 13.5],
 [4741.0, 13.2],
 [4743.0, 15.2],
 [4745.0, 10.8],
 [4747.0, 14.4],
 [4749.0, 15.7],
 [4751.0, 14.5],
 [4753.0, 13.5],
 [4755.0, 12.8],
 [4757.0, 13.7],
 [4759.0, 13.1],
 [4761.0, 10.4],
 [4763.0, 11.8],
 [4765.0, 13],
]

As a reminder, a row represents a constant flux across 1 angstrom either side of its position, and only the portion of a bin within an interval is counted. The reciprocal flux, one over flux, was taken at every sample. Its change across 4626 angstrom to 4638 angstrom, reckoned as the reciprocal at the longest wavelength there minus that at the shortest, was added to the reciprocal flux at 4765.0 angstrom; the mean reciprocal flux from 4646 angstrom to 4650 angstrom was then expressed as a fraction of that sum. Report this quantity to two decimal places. 0.97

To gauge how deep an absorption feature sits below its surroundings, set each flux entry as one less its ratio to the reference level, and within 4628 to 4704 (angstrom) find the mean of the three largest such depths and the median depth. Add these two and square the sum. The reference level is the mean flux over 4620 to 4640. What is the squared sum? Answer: 0.035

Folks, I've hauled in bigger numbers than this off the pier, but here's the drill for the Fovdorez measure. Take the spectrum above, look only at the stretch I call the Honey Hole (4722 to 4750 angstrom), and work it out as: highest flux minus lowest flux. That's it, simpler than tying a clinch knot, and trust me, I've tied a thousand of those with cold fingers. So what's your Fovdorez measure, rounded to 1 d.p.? 5.1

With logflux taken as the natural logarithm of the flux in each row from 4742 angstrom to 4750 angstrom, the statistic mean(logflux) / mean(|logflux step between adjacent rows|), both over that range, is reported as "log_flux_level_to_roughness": 11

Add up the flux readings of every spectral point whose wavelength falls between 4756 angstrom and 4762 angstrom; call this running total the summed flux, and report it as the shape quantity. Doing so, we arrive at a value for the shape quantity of 37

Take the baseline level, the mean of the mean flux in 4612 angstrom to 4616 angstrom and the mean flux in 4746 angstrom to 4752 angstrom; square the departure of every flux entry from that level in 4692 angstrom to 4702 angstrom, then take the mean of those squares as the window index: 2.8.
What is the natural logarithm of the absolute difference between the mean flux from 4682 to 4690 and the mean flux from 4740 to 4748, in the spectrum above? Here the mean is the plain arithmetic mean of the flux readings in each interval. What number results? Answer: -1.0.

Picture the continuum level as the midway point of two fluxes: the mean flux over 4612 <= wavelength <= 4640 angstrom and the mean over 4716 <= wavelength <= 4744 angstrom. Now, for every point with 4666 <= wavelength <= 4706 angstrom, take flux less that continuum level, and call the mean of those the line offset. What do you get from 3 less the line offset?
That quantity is 3.42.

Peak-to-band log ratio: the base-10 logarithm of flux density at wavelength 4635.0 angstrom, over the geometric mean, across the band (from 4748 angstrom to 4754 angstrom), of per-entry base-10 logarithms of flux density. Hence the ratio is 0.91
